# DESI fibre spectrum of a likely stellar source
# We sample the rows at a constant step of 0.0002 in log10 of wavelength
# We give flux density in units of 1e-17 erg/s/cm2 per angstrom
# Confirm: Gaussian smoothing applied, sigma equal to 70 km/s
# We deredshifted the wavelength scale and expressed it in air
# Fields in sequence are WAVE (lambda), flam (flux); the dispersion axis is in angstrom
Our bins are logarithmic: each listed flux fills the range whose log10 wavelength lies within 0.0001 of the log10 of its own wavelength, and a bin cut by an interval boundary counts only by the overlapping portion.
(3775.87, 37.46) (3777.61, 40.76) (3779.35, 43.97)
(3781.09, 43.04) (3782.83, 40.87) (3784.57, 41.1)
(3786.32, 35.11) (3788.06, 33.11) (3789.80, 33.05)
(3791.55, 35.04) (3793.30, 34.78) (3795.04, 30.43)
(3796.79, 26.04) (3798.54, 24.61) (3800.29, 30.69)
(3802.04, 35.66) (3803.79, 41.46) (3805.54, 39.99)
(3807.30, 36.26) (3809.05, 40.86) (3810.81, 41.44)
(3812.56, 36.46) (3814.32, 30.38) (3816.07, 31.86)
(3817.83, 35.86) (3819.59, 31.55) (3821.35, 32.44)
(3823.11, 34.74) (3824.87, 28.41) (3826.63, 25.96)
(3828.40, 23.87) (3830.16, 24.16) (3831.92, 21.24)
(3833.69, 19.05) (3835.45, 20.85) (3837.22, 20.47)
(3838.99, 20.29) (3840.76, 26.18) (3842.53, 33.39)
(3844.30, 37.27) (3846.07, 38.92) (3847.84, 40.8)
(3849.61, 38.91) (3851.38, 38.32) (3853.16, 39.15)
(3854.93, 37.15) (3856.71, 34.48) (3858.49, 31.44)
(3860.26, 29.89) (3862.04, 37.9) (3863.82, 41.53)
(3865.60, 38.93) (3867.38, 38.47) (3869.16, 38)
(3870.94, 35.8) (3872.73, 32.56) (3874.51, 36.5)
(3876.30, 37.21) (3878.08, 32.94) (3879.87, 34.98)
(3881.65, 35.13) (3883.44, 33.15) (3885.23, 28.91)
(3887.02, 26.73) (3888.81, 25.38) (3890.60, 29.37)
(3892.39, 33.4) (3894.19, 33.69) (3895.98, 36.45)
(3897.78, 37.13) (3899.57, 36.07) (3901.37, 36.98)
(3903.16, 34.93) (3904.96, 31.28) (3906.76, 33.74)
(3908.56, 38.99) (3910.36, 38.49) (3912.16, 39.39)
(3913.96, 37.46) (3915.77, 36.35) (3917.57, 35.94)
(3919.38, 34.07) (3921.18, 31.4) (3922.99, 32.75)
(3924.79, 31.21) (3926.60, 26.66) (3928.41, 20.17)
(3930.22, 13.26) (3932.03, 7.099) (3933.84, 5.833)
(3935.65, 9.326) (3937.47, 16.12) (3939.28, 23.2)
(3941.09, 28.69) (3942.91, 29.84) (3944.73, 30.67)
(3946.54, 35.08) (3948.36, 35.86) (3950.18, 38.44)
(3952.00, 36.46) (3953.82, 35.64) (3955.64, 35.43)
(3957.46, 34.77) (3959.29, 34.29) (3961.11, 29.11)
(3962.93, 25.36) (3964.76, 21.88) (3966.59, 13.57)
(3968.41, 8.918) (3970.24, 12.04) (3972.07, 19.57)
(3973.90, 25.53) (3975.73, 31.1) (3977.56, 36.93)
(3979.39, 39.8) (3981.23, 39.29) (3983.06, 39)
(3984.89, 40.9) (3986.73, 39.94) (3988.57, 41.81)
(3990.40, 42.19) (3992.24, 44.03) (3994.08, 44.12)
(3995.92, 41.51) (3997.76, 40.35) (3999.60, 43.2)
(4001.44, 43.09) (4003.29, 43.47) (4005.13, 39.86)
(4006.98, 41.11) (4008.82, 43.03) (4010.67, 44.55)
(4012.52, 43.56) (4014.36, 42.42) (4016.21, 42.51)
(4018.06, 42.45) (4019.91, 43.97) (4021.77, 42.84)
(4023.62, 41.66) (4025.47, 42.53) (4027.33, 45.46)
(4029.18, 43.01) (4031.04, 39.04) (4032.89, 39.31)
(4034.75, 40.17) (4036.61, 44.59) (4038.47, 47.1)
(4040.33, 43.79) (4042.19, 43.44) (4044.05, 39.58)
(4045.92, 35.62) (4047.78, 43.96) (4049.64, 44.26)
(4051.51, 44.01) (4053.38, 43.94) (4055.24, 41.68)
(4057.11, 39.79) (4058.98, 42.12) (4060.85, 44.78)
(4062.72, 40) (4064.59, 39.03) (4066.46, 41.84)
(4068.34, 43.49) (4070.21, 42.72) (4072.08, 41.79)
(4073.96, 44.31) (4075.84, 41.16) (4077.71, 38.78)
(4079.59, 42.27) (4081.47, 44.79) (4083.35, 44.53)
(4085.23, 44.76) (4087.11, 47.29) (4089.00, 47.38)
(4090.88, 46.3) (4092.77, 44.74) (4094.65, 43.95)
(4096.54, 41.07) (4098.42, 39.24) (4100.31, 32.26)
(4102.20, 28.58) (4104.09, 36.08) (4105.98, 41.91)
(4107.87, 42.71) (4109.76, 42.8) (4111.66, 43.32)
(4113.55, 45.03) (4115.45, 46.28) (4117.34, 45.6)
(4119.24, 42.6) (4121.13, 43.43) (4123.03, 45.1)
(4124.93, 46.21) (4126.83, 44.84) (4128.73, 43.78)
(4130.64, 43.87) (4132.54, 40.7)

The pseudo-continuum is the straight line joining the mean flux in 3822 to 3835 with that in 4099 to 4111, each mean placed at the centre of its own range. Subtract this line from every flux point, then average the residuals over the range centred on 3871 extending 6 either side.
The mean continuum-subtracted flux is 10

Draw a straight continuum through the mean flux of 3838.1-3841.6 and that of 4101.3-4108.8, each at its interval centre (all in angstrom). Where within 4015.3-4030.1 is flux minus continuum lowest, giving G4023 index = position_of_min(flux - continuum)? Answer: 4023.62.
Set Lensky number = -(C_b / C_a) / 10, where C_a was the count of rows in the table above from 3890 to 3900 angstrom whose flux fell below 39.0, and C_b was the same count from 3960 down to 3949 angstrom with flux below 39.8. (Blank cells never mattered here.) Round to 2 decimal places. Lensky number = -0.10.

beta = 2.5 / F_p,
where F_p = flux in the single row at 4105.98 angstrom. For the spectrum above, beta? 0.060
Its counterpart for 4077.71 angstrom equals 0.064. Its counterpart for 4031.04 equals 0.064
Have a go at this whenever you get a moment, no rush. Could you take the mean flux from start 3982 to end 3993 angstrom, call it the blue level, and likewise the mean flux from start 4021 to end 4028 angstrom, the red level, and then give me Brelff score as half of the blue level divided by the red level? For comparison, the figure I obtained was 0.48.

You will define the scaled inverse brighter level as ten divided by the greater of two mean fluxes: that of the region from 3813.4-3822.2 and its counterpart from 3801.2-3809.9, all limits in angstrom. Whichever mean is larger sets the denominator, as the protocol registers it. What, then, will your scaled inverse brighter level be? 0.26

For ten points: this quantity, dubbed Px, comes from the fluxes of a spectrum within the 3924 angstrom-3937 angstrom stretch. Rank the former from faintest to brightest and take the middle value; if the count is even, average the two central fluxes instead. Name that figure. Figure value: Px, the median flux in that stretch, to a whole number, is 13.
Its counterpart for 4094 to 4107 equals 39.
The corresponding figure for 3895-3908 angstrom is 36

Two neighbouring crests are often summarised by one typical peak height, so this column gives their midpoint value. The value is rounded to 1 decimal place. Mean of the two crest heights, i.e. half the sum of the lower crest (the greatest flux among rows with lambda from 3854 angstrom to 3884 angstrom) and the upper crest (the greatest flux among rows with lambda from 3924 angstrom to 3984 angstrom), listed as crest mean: 40.7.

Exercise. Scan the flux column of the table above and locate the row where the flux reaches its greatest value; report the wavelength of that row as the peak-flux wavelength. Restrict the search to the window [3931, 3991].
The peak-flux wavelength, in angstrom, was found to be 3990.40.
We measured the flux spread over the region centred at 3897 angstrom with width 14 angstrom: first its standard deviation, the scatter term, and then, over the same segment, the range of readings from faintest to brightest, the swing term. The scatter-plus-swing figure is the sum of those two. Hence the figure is 10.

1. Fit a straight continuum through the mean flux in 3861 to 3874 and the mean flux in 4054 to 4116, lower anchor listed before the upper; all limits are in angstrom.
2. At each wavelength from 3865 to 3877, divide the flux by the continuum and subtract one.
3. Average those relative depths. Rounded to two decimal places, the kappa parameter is -0.02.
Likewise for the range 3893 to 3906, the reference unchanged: -0.08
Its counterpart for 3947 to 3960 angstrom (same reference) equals -0.09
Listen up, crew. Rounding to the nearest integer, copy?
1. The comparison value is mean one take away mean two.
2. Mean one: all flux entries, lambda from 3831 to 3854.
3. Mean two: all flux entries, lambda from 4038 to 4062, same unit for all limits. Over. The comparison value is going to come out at -12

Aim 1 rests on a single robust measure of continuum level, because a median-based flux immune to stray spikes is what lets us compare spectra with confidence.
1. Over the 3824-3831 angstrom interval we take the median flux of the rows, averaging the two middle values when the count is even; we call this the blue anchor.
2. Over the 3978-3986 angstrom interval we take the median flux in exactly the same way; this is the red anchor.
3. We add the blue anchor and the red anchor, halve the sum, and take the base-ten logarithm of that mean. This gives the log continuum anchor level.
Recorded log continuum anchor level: 1.51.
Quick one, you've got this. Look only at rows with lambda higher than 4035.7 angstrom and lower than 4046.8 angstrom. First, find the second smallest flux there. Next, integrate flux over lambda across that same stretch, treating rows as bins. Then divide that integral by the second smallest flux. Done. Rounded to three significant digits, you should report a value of 11.9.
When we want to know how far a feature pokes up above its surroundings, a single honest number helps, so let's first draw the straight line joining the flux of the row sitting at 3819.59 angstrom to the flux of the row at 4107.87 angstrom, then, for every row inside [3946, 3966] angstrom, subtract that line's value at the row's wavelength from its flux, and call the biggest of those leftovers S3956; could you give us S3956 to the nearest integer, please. 2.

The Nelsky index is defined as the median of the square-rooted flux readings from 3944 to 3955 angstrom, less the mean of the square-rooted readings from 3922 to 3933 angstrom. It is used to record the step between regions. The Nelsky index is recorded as 1.4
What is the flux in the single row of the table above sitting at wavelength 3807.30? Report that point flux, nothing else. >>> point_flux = 36.26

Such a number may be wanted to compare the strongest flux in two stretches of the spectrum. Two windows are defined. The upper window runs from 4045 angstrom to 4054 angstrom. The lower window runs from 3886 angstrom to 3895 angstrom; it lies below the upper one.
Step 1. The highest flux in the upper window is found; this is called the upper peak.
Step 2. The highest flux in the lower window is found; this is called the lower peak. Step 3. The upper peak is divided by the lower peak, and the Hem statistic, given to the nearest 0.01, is 1.31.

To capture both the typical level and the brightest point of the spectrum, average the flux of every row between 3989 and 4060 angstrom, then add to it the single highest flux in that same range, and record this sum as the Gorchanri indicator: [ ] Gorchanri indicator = 90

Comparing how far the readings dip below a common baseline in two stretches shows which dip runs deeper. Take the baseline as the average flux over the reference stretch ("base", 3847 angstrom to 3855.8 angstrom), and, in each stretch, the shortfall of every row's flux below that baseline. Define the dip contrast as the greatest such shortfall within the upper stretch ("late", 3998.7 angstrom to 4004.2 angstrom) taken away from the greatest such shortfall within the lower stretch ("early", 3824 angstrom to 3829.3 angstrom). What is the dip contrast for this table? 19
